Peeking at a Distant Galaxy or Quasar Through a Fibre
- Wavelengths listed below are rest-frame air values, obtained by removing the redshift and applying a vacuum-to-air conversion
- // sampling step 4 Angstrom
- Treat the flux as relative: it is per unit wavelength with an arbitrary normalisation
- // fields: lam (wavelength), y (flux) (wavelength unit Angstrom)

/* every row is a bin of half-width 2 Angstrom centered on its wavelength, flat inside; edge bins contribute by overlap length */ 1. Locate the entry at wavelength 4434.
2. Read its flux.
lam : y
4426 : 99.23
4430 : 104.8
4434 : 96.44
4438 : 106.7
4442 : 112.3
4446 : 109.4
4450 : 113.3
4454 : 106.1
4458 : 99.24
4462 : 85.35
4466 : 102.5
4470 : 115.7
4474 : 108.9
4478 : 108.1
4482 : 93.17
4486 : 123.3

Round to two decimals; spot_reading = 96.44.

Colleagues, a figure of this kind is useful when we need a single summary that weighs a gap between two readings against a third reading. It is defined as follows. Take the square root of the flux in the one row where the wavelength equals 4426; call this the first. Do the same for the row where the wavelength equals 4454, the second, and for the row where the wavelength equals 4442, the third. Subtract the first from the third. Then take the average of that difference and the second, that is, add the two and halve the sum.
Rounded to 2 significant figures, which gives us 5.5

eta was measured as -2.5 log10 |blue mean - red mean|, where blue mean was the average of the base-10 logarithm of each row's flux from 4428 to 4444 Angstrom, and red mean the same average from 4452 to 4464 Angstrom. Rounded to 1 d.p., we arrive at 3.6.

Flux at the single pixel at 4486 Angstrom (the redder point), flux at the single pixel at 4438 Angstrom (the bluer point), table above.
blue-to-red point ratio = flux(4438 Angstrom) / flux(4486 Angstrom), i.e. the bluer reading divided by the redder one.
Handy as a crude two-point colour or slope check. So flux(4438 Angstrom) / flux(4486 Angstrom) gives 0.87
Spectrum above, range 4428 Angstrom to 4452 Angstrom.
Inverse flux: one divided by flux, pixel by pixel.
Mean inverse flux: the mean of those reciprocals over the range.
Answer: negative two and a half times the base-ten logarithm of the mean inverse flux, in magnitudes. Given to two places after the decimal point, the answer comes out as 5.07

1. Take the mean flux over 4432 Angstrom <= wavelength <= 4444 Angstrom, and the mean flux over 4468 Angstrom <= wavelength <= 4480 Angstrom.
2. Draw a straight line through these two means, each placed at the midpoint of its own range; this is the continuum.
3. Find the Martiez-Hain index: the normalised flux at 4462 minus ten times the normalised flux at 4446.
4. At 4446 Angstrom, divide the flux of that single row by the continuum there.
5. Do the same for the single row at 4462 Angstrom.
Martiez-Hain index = -9.50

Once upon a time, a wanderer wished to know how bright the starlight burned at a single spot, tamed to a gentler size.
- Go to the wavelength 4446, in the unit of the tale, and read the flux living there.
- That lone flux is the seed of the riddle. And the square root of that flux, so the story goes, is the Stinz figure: 10.5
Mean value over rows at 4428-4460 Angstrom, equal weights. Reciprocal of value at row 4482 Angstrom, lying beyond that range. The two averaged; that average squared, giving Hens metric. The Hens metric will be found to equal 2811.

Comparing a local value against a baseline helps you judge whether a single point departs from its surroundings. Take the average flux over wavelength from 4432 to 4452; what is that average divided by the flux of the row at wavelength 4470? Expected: 0.93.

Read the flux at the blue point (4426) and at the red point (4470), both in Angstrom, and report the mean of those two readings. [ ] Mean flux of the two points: 107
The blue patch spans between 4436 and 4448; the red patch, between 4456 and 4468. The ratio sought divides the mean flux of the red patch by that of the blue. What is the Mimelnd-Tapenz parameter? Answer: 0.87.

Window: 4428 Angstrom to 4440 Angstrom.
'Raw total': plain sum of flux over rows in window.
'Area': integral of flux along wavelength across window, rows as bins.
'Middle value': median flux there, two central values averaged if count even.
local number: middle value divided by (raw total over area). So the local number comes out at 419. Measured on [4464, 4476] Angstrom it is 436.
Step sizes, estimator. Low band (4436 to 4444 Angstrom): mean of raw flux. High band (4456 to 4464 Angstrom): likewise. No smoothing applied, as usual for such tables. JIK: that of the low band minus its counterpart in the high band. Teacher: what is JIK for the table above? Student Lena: 17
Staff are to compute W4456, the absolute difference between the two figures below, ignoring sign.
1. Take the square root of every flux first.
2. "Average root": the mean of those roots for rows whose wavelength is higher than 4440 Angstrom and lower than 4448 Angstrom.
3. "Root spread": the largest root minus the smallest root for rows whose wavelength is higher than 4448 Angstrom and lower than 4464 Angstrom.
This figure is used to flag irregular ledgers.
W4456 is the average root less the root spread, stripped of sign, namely 9.1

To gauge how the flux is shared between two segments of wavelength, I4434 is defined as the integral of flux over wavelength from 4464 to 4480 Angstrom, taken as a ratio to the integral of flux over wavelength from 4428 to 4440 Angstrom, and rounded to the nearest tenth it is 1.4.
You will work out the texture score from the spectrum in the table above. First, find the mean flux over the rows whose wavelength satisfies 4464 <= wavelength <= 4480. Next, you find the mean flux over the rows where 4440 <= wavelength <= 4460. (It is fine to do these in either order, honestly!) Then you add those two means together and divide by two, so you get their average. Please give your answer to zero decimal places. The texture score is 108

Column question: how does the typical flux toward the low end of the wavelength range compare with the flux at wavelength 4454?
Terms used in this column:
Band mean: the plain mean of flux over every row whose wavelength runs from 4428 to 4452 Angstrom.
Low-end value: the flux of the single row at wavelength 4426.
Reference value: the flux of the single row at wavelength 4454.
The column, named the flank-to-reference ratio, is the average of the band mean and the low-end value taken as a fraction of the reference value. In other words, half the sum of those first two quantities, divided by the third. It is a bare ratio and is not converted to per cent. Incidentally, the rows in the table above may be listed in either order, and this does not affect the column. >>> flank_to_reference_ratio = 0.97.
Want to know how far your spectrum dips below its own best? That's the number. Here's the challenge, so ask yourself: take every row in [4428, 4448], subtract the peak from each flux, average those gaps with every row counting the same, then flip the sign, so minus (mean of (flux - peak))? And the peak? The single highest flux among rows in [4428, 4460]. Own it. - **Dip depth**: 7.4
